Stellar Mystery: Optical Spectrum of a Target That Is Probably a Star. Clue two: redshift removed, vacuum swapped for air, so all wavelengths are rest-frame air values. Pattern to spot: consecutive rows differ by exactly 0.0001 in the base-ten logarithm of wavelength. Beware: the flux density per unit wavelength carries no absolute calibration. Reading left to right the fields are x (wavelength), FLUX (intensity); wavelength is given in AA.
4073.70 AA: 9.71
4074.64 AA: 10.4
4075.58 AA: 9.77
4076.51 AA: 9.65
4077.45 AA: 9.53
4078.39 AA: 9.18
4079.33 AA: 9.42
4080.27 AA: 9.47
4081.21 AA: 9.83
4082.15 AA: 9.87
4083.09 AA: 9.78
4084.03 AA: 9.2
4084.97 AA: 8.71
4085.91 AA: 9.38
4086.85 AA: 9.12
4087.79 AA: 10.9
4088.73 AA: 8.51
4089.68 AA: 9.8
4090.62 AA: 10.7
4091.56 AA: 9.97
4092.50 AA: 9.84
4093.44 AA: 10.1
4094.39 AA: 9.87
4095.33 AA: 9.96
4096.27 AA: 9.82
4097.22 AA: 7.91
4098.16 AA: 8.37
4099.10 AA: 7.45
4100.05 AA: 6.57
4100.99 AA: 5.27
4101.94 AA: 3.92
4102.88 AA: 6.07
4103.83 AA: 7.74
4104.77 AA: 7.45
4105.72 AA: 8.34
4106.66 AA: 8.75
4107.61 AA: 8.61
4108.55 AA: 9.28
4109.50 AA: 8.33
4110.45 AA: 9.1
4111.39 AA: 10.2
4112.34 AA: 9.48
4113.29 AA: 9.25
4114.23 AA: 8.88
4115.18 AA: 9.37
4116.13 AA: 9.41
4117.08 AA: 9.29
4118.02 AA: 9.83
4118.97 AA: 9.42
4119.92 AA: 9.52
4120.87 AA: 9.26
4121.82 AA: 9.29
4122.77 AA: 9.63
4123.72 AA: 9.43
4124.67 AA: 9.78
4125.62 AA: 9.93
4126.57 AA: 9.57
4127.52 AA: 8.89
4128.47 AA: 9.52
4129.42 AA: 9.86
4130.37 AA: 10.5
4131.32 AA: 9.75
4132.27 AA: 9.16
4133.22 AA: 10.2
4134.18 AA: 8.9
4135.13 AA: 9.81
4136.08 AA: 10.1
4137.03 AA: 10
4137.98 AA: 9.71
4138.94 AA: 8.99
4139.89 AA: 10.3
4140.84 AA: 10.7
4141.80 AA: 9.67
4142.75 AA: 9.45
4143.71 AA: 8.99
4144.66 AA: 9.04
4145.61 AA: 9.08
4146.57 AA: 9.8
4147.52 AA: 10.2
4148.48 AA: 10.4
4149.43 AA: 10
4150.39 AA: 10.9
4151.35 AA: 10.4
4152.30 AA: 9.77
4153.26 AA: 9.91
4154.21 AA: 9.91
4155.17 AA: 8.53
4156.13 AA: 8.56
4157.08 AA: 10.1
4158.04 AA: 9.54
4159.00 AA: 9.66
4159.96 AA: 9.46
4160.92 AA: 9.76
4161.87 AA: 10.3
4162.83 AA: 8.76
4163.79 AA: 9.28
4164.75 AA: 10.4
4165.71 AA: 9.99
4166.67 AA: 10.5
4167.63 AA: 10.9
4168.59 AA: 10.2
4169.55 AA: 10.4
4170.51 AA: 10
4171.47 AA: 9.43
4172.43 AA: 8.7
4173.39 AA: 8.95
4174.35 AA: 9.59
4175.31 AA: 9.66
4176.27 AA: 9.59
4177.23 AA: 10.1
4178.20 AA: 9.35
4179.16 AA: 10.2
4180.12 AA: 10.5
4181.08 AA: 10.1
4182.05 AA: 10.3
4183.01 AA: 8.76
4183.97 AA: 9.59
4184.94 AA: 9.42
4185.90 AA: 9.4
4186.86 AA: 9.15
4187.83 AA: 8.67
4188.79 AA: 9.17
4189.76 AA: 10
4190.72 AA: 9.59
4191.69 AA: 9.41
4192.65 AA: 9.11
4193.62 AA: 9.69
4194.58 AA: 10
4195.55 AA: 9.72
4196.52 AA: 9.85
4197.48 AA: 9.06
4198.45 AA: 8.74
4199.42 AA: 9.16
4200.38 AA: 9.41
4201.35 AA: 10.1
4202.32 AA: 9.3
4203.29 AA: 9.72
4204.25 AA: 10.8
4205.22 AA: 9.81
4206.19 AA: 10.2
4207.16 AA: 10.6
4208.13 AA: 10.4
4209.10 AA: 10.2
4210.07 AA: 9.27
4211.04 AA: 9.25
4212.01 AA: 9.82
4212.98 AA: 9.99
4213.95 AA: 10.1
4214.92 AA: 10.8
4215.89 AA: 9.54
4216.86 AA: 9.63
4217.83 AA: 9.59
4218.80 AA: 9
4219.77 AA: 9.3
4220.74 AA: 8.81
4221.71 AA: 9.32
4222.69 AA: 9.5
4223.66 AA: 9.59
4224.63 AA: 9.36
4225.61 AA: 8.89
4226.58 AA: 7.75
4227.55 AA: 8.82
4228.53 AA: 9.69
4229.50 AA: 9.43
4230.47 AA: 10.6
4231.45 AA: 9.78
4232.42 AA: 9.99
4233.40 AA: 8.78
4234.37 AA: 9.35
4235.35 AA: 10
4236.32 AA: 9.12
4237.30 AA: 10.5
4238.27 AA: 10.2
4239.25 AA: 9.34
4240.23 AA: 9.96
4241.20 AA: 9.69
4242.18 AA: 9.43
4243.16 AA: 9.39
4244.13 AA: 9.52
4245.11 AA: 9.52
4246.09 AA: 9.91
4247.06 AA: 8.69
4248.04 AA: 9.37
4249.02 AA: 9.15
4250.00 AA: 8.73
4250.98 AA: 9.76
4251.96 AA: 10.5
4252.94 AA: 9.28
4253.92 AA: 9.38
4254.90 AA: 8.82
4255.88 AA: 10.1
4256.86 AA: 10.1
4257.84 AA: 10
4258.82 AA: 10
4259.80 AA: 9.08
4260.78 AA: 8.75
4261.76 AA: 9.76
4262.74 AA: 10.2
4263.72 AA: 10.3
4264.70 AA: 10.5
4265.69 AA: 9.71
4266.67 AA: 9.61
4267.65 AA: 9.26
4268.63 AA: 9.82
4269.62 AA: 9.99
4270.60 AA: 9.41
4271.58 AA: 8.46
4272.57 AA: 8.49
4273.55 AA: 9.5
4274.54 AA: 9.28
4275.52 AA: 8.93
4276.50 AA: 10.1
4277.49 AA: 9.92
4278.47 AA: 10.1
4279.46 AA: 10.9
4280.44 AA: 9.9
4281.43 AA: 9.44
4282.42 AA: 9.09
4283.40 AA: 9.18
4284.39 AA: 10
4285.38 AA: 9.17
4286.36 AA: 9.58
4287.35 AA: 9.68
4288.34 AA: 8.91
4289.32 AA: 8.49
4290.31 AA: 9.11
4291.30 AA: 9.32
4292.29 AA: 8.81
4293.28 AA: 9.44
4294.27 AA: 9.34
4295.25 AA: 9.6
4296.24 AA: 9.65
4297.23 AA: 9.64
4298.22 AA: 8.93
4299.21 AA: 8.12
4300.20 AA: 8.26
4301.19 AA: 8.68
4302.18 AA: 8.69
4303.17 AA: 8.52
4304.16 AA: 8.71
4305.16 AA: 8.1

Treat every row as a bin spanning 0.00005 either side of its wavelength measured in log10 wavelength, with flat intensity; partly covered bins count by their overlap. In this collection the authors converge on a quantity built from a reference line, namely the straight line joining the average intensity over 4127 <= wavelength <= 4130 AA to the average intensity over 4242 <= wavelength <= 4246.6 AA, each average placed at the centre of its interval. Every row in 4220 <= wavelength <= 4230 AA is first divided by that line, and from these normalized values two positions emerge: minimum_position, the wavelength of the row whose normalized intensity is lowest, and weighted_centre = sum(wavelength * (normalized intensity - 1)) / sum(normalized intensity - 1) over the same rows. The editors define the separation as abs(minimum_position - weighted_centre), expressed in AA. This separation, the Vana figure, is 1.3 AA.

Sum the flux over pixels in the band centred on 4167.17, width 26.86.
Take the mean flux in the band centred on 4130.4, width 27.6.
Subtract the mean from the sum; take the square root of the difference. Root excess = 16.2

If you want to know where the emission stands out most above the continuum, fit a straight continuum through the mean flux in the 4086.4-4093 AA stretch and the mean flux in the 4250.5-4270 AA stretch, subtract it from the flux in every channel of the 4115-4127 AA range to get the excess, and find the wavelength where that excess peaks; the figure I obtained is 4125.62 AA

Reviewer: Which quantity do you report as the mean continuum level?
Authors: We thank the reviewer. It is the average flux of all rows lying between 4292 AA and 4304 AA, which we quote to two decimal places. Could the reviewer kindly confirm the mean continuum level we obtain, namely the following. 8.97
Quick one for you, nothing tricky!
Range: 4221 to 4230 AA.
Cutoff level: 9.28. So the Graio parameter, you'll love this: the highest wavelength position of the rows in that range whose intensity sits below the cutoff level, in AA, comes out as 4227.55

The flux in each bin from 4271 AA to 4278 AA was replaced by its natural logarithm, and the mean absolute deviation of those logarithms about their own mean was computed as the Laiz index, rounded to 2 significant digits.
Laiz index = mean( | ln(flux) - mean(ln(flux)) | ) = 0.057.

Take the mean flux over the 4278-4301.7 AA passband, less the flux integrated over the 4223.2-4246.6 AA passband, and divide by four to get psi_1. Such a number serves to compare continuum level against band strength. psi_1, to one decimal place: -53.4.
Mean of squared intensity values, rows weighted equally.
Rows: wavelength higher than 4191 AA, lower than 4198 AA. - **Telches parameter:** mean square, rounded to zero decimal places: 91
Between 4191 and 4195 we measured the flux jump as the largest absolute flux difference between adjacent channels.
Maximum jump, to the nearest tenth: 0.6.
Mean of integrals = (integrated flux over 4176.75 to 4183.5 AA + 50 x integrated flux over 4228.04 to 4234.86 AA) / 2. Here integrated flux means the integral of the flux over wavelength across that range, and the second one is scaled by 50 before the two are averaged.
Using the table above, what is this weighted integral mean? 1680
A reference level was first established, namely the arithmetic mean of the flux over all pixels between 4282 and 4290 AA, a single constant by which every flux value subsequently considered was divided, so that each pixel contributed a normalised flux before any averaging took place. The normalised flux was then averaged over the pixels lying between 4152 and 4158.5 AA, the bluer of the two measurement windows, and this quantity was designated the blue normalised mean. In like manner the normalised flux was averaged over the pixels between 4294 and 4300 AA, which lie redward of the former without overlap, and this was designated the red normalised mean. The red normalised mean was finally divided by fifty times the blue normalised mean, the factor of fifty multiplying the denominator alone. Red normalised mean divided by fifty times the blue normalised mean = 0.0194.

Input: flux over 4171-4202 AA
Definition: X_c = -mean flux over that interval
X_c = -9.51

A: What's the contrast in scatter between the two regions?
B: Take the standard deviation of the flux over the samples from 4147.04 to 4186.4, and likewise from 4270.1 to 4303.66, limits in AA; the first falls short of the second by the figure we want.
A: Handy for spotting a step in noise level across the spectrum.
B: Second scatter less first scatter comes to 0.00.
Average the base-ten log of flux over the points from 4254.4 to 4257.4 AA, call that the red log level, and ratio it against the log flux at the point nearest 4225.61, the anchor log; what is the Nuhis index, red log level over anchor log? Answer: 1.04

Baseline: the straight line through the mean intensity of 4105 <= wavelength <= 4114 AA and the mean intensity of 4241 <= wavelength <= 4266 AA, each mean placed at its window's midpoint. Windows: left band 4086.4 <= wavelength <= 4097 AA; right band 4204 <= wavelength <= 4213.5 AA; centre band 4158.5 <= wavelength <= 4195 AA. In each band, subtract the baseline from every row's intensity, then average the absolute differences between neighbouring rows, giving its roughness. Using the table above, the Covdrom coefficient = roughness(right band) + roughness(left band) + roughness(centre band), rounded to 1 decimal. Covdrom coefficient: 1.7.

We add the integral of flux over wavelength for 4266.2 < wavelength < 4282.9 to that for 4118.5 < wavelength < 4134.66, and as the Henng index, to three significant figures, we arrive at 314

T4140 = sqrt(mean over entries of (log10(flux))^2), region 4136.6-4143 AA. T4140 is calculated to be 0.99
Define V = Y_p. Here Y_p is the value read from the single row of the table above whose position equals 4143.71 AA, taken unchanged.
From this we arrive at 8.99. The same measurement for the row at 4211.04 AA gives 9.25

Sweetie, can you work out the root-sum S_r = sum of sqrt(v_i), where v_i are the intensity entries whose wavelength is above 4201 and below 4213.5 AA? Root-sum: 41.0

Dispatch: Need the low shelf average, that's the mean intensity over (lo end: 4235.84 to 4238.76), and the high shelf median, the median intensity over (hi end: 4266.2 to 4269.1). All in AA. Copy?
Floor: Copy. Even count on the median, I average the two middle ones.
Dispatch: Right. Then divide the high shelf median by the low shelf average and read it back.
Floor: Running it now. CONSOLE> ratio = 0.967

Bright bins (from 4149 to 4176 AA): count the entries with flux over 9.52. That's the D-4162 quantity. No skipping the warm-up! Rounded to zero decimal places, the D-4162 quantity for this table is 20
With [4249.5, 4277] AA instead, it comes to 15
